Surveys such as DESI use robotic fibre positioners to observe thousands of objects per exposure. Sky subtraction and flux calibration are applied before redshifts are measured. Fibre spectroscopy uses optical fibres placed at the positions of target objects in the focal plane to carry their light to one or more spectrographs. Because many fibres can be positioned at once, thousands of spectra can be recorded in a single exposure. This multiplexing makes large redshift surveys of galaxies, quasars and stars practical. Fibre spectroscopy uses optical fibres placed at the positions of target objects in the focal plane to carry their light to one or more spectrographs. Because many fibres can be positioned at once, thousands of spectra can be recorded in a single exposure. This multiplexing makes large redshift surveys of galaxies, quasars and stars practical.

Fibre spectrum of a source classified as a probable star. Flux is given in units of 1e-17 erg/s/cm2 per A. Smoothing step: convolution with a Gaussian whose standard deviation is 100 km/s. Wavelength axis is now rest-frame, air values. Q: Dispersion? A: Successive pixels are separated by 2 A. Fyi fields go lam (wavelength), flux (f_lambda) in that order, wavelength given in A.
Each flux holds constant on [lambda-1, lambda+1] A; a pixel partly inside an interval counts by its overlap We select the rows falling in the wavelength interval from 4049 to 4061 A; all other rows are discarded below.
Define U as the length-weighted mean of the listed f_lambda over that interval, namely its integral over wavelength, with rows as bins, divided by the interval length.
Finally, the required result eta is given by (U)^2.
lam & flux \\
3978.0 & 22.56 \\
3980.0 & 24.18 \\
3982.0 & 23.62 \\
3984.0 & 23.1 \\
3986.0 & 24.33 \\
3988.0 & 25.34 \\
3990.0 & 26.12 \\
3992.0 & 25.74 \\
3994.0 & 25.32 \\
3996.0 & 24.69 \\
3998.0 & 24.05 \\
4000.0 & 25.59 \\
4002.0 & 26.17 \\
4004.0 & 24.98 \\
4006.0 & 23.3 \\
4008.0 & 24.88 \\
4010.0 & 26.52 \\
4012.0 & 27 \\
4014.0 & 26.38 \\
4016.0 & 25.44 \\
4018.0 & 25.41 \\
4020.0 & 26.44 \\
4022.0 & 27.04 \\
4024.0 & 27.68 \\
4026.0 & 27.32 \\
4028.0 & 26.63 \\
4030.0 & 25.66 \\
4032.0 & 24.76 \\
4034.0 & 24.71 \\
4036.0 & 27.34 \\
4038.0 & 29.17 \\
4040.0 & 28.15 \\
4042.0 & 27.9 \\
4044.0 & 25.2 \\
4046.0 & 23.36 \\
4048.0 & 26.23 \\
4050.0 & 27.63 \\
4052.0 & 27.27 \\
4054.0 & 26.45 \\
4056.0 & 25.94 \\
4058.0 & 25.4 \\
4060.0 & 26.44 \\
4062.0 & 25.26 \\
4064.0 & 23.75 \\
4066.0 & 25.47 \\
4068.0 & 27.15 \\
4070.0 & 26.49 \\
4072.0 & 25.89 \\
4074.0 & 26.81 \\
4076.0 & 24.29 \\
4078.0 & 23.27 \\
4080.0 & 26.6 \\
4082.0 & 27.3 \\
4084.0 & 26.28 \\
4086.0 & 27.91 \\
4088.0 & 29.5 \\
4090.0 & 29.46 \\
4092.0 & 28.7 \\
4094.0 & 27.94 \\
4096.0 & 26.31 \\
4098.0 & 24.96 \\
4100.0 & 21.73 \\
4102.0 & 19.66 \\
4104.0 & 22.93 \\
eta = 703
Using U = 26.5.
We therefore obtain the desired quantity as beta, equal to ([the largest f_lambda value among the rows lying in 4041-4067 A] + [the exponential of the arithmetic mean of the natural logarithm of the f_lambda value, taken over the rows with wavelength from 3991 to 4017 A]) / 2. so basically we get 26.6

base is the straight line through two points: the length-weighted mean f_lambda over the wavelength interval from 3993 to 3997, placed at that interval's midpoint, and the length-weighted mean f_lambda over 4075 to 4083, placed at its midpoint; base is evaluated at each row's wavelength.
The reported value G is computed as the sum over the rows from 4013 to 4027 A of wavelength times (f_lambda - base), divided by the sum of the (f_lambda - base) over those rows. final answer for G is 4021.8 A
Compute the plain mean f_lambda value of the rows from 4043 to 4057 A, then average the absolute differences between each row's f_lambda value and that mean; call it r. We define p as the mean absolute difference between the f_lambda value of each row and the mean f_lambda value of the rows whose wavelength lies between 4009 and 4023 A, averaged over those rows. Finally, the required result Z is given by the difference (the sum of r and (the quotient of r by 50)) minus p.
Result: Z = 0.5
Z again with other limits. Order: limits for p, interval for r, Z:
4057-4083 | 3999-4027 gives -0.1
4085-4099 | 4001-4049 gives -0.1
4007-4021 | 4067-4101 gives 0.9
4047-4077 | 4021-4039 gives 0.3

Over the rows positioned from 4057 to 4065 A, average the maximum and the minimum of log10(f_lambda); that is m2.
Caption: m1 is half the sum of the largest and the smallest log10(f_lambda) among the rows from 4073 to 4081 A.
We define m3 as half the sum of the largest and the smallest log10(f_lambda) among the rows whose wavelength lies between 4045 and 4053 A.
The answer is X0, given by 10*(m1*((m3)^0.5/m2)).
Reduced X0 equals 11.8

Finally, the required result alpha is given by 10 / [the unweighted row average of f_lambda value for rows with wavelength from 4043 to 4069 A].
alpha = 0.387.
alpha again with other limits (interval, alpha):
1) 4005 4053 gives 0.380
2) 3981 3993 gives 0.405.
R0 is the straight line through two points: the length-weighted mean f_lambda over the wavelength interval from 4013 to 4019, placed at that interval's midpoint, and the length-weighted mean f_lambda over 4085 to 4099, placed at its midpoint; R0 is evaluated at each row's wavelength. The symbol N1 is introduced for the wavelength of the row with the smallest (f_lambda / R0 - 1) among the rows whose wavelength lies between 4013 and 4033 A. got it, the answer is 4032.0 A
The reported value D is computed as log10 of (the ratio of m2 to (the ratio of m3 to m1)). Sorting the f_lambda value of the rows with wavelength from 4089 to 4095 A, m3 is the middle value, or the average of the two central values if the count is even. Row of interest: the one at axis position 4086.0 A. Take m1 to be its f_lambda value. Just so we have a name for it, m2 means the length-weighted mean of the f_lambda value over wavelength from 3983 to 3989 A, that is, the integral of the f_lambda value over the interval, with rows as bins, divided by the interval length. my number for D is 1.37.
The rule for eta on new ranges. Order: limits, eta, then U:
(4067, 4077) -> 683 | 26.1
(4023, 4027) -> 756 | 27.5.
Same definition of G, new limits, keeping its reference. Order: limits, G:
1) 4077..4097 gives 4089.8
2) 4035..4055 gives 4043.1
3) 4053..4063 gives 4056.7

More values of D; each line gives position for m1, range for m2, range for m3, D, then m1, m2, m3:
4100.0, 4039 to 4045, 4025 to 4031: 1.34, 21.73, 27.1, 26.6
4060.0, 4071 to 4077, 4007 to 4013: 1.41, 26.44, 25.7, 26.5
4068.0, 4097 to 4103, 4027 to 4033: 1.37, 27.15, 22.1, 25.7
